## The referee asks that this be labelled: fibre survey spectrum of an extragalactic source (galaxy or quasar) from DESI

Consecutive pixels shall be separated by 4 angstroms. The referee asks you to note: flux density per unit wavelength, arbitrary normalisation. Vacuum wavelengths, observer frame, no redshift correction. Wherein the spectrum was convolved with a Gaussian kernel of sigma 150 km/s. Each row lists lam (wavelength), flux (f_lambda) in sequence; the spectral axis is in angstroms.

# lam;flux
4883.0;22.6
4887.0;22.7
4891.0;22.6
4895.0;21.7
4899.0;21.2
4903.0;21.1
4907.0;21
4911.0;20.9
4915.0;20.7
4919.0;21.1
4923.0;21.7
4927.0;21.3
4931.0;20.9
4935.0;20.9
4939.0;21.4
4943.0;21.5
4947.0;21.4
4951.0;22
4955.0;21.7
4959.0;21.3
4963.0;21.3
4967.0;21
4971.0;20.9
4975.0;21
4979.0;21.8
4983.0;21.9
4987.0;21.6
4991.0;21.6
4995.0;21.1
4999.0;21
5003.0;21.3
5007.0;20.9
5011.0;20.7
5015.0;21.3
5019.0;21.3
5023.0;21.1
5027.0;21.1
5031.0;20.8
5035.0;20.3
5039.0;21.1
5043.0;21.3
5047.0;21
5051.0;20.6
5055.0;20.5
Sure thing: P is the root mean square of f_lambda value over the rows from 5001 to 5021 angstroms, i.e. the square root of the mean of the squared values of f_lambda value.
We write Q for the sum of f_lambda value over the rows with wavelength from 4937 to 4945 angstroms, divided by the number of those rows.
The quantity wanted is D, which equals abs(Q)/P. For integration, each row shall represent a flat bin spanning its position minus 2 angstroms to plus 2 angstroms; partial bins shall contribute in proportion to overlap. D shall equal 1.02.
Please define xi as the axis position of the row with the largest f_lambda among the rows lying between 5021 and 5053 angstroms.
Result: 5043.0 angstroms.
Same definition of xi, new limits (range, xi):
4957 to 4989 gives 4983.0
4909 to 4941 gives 4923.0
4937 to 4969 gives 4951.0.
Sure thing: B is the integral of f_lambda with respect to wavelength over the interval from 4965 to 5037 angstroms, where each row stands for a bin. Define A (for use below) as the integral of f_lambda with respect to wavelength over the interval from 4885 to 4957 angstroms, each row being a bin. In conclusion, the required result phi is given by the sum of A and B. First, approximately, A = 1543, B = 1523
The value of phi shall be 3066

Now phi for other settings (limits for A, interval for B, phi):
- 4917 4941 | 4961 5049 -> 2371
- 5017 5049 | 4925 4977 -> 1778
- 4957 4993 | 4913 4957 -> 1708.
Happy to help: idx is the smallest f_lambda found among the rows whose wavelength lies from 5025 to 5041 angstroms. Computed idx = 20.3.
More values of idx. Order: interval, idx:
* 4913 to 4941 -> 20.7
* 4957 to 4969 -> 21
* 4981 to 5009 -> 20.9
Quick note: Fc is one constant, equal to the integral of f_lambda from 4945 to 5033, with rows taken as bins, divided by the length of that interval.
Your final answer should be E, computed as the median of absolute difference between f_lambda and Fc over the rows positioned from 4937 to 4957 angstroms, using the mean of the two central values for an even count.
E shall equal 0.22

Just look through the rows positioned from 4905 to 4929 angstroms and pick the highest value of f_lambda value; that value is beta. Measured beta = 21.7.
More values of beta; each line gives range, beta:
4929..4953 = 22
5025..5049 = 21.3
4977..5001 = 21.9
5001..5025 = 21.3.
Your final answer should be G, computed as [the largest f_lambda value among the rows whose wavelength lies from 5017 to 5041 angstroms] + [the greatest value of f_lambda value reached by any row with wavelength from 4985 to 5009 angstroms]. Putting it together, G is 42.90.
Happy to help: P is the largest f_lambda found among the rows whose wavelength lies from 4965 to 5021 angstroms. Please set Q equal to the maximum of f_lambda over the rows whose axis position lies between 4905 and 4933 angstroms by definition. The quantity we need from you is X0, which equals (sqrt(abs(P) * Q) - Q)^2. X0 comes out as 0.01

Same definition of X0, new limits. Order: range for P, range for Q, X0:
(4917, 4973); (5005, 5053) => 0.12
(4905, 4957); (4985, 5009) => 0.04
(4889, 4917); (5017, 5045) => 0.41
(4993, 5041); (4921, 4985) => 0.12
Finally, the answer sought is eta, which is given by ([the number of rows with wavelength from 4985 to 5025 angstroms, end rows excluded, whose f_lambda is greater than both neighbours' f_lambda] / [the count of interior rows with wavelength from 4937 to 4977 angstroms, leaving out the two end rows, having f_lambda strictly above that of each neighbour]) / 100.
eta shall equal 0.005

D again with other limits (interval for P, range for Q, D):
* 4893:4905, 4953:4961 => 1.01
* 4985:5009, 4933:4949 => 1.00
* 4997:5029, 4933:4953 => 1.02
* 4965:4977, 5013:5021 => 1.02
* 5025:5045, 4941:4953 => 1.03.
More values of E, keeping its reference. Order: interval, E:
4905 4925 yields 0.38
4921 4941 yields 0.38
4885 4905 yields 0.42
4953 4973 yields 0.28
